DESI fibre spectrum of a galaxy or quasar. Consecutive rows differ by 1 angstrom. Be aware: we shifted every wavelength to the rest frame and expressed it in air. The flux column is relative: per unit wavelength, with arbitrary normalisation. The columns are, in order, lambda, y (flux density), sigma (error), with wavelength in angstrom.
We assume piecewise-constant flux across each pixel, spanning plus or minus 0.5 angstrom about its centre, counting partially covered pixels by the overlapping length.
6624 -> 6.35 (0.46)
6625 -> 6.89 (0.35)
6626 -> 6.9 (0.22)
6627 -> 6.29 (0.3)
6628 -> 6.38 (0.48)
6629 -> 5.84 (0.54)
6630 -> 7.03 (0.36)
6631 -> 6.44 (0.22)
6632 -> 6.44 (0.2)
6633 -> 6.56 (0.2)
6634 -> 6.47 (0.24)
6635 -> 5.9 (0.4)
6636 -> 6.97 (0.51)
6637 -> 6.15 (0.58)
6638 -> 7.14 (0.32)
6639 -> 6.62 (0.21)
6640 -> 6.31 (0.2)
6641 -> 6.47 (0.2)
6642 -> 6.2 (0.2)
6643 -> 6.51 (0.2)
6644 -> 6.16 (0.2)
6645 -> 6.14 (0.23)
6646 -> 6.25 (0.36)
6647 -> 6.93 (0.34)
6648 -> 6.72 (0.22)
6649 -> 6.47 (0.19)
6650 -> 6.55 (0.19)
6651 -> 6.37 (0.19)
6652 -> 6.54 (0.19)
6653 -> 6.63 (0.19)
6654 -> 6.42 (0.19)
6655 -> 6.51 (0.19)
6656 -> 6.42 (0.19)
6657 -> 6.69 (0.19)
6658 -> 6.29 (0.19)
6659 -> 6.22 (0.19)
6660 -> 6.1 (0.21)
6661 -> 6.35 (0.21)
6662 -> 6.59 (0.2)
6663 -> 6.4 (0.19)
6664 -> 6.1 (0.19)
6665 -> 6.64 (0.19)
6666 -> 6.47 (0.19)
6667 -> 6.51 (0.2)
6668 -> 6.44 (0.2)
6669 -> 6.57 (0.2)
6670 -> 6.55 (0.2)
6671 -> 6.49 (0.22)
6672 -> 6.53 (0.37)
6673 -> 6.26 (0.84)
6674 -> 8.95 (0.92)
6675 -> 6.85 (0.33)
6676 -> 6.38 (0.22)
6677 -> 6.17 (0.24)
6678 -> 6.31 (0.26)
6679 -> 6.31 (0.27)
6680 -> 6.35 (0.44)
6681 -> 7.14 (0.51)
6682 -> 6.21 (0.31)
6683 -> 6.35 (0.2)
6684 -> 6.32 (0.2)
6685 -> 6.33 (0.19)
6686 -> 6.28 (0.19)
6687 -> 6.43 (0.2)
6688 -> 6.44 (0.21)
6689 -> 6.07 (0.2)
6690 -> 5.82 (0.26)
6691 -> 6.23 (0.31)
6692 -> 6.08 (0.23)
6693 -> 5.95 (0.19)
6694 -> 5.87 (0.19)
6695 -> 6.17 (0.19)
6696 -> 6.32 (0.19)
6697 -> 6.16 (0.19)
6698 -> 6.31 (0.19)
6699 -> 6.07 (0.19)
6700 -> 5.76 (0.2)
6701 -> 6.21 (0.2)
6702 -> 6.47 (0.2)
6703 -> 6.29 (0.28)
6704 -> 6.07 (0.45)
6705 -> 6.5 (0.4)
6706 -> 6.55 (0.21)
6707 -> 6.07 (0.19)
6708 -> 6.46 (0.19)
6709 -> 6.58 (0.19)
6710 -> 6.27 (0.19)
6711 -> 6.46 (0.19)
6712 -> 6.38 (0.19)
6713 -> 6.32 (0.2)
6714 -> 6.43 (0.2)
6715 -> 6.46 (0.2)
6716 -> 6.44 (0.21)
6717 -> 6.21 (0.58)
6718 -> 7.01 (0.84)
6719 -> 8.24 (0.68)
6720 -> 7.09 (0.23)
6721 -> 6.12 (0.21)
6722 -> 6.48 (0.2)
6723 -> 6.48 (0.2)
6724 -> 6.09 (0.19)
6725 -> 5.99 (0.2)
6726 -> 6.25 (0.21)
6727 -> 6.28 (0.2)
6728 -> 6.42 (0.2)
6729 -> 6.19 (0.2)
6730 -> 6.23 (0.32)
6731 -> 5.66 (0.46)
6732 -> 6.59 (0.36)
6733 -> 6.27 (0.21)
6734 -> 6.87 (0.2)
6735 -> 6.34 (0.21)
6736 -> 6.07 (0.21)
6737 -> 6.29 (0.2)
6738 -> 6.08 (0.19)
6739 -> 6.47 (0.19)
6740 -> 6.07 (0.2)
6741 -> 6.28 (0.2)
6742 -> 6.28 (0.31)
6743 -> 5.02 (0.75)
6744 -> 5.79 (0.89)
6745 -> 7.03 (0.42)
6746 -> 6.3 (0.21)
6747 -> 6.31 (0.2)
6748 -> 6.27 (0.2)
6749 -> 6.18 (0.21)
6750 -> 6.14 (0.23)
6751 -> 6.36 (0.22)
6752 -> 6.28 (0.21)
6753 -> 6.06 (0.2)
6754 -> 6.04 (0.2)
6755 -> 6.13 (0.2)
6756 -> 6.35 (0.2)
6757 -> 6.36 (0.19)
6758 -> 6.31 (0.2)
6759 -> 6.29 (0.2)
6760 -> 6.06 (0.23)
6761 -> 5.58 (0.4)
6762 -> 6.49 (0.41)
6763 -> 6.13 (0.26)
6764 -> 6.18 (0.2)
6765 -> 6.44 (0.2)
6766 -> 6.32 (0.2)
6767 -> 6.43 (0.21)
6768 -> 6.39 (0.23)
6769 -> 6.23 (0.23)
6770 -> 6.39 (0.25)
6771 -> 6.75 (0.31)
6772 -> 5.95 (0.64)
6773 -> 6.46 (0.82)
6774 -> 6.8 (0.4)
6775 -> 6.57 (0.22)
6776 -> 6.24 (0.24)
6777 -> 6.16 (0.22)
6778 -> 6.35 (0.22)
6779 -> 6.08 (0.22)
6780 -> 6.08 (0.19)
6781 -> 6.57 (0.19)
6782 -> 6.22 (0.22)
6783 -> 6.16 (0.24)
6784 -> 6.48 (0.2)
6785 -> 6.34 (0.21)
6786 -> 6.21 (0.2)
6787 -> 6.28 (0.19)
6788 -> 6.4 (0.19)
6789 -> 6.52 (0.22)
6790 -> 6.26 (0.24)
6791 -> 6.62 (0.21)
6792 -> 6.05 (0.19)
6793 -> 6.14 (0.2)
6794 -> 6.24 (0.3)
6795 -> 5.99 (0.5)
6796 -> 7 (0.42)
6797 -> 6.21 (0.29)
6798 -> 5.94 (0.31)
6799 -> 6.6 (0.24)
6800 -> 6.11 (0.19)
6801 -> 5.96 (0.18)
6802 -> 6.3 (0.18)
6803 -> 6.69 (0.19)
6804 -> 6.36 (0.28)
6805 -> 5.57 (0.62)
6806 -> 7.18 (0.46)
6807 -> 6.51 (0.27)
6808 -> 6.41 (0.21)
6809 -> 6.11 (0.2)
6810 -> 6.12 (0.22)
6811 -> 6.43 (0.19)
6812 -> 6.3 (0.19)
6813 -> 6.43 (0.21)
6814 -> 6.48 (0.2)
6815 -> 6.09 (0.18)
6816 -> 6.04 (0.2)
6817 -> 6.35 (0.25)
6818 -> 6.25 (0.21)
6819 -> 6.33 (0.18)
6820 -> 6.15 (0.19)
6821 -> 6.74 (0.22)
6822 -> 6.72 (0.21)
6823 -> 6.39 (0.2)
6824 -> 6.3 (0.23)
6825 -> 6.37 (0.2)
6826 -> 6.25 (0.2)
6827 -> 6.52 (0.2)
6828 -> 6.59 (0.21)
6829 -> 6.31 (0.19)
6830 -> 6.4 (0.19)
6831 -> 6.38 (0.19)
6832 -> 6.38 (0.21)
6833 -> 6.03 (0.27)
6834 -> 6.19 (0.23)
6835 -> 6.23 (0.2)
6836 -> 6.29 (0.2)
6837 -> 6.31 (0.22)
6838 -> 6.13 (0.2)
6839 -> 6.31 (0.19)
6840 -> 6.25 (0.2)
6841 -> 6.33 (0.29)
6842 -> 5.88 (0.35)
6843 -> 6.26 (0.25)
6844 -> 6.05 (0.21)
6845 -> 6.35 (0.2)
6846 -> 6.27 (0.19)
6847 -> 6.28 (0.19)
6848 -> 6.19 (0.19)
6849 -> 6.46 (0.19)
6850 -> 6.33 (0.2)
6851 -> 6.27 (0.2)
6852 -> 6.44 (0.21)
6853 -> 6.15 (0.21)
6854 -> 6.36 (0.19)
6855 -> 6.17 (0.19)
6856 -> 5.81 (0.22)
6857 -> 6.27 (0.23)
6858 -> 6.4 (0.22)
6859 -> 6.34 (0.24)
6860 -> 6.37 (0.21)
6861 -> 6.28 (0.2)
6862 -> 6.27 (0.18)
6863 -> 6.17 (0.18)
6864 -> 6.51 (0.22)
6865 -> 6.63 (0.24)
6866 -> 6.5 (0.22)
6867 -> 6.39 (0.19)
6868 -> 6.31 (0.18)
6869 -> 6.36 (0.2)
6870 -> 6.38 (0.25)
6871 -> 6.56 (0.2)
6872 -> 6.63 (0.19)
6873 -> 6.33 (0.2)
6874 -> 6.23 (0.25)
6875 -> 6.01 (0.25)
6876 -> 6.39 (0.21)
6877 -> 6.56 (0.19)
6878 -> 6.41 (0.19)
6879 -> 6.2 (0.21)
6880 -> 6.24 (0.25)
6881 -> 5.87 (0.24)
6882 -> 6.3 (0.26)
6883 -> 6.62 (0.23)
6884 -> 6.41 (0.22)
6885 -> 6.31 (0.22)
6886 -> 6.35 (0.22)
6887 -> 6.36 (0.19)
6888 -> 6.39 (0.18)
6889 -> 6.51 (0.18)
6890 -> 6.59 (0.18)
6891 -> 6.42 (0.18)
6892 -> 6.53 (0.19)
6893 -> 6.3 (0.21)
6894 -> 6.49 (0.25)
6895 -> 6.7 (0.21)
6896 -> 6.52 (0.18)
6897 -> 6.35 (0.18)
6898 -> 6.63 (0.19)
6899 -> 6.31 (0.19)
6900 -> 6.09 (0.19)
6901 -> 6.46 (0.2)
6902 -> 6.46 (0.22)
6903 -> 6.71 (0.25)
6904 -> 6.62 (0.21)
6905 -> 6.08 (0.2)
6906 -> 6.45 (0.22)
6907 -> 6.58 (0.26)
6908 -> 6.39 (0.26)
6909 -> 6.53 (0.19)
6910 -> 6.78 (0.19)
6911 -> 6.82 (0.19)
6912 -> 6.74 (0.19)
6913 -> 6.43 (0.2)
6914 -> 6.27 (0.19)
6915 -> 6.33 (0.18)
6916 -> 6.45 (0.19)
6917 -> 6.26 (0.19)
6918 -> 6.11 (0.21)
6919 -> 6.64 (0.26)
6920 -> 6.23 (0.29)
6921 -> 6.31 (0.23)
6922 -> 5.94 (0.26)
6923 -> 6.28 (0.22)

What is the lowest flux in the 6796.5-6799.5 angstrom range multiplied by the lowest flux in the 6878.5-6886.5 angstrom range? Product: 34.9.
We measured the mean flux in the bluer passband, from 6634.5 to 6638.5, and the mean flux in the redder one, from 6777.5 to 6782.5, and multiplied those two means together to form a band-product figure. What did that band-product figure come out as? 40.9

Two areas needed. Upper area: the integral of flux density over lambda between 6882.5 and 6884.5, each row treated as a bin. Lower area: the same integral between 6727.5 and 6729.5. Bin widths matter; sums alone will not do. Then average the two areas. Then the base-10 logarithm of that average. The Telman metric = 1.108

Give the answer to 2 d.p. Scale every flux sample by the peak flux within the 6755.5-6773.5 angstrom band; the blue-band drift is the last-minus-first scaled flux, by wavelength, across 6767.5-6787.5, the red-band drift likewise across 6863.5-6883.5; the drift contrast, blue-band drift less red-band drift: -0.03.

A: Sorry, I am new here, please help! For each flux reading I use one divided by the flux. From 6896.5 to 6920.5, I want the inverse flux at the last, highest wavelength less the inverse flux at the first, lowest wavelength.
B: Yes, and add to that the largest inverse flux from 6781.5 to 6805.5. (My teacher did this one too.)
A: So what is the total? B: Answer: 0.183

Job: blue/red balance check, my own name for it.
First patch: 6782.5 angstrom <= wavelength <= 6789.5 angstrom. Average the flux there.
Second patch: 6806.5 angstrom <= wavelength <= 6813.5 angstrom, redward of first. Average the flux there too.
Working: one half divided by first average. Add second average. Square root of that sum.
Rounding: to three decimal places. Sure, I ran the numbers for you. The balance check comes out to 2.532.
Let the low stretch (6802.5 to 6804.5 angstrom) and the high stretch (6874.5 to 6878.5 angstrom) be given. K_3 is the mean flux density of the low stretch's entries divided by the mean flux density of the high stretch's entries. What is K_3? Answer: 1.03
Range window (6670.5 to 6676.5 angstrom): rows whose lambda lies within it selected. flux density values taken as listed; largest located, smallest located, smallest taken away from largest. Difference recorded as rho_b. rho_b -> 2.7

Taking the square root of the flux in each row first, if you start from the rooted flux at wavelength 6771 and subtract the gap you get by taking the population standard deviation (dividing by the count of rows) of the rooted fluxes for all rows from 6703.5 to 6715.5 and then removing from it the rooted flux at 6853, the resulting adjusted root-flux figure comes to 5.05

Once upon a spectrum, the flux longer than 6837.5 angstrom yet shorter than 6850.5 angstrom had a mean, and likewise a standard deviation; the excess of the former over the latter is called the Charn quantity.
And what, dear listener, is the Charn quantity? 6.09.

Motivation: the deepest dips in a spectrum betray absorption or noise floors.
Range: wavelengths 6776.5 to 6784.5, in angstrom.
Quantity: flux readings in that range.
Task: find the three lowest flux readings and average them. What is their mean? 6.11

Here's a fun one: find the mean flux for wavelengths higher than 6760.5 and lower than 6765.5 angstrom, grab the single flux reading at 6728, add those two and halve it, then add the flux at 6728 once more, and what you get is 12.7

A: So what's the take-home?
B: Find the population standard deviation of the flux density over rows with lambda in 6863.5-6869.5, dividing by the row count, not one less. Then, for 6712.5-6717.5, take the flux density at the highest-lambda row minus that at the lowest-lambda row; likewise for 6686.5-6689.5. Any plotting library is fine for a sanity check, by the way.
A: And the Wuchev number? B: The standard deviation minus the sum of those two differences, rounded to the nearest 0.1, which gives 0.6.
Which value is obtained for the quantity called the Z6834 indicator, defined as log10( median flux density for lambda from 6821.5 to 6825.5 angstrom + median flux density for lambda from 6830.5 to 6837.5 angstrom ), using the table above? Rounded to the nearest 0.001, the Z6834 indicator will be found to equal 1.103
